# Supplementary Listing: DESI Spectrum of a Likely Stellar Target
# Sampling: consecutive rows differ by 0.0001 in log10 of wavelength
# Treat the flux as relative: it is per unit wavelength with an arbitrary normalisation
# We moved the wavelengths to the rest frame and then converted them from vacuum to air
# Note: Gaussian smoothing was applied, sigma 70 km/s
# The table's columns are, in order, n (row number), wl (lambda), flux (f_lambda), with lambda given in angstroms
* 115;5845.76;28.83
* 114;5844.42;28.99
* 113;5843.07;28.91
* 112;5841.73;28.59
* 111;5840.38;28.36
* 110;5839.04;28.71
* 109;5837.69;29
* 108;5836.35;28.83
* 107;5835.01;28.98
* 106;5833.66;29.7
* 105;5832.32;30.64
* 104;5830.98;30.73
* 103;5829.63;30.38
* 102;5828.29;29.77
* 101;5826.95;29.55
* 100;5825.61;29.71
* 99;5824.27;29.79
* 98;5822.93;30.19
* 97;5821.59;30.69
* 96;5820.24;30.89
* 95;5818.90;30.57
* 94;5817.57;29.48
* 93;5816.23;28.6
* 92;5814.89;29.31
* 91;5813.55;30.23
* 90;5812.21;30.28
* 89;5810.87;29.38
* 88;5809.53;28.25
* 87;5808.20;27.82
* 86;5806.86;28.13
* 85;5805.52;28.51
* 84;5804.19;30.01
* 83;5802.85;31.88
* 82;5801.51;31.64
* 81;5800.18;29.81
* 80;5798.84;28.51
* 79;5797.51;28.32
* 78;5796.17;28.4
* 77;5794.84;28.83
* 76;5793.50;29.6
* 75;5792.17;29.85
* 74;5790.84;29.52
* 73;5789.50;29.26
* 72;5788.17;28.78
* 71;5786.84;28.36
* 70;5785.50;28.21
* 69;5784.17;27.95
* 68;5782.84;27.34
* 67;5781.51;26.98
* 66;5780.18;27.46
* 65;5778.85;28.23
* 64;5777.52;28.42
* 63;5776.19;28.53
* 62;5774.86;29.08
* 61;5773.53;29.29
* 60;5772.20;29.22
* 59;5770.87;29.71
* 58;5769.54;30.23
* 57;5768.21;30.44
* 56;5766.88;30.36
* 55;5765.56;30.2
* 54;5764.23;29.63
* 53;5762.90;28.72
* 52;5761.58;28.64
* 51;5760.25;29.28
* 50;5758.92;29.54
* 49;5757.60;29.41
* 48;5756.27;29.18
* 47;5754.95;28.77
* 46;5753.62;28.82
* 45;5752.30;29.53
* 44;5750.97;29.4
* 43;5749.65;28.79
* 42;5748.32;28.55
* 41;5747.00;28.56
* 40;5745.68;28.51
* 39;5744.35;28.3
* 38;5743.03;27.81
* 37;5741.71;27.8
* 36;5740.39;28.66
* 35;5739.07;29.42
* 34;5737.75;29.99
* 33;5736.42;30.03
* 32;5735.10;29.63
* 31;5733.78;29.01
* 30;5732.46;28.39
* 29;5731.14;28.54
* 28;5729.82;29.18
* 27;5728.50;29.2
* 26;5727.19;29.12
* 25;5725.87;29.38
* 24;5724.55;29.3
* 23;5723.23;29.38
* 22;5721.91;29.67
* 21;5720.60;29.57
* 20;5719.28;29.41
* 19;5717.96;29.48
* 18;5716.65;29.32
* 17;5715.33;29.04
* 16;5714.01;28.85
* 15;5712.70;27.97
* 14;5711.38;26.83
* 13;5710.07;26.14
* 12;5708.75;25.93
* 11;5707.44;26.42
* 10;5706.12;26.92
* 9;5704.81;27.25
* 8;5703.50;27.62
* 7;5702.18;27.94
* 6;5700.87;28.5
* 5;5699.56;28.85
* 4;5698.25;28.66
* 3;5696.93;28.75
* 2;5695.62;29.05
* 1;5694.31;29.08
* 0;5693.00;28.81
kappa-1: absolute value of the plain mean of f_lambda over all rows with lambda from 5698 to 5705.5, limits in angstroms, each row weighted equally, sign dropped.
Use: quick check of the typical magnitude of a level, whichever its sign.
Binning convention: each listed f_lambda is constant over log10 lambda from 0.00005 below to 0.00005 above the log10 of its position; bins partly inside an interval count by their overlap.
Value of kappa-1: 28.1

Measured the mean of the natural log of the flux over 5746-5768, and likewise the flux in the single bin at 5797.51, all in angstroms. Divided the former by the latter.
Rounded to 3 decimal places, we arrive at 0.119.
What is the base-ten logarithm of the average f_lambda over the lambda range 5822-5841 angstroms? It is 1.47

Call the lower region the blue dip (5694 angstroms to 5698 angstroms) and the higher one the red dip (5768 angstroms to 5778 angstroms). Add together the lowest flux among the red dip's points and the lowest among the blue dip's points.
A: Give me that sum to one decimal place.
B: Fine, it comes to 57.2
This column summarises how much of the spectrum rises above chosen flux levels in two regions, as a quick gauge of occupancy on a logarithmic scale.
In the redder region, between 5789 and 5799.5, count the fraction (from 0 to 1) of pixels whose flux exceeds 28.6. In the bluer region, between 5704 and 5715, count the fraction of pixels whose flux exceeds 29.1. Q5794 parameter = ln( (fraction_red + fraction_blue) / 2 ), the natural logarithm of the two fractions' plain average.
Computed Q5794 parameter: -1.2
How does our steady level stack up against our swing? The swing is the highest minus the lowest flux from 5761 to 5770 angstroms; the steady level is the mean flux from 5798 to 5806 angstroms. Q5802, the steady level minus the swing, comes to 28.3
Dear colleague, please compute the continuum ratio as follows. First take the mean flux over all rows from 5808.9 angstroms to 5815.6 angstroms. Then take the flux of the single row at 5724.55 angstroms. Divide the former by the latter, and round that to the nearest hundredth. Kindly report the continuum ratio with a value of 1.01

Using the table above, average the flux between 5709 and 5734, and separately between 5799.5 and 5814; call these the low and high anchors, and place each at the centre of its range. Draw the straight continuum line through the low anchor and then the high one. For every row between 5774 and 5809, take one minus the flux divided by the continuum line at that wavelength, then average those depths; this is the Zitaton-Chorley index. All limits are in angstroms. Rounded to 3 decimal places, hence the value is 0.022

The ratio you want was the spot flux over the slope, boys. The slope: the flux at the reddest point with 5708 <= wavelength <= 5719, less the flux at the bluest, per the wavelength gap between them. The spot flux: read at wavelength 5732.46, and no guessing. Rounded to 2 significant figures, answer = 74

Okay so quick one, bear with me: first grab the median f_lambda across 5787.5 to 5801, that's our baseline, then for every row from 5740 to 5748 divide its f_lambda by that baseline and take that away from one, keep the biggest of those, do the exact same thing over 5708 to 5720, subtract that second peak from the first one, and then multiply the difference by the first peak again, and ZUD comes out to -0.0028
